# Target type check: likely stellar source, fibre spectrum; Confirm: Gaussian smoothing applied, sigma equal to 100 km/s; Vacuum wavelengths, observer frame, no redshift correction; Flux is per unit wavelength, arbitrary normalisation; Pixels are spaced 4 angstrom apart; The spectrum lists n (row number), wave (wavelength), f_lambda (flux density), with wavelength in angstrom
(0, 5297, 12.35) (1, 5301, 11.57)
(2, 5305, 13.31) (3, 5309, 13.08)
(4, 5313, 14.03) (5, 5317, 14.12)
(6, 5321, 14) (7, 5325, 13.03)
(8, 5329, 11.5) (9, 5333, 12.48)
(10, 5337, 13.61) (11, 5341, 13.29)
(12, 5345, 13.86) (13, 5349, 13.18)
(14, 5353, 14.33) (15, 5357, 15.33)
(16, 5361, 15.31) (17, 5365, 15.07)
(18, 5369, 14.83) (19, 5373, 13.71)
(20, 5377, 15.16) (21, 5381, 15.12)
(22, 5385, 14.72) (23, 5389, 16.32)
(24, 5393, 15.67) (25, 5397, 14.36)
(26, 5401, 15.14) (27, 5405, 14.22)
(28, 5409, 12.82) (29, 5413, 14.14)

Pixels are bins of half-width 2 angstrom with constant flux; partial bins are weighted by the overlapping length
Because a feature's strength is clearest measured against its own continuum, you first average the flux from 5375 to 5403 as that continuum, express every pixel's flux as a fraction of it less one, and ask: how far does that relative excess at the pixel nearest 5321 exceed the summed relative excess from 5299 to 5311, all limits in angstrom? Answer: 0.43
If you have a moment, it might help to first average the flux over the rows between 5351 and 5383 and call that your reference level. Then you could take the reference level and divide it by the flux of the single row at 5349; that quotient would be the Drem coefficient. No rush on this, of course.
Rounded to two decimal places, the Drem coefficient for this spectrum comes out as 1.13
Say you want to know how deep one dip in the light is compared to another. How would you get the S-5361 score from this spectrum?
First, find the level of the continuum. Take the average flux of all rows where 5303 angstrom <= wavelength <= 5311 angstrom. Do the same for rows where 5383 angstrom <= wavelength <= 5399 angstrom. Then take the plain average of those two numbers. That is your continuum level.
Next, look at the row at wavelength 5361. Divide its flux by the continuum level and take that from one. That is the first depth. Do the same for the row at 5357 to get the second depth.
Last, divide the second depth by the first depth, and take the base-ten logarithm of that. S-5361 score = 0.0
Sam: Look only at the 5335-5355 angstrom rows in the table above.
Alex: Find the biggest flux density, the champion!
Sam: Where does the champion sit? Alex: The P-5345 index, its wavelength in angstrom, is 5353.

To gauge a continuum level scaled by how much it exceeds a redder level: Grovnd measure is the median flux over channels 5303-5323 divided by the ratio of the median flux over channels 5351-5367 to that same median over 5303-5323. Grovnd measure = 12.9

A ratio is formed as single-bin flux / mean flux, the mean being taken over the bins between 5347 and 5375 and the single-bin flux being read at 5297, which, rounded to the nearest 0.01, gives 0.85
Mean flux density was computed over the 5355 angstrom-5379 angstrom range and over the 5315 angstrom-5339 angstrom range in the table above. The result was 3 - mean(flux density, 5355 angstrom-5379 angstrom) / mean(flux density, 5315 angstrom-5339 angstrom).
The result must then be 1.86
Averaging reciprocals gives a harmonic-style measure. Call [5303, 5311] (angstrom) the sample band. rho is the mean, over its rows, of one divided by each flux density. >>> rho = 0.076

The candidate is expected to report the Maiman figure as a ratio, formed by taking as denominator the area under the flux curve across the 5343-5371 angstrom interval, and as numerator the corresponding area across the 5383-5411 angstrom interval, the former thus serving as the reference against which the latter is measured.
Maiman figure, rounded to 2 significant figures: 1.0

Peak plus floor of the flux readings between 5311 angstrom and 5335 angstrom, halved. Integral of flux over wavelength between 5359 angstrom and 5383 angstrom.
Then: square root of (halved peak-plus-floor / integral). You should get 0.189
